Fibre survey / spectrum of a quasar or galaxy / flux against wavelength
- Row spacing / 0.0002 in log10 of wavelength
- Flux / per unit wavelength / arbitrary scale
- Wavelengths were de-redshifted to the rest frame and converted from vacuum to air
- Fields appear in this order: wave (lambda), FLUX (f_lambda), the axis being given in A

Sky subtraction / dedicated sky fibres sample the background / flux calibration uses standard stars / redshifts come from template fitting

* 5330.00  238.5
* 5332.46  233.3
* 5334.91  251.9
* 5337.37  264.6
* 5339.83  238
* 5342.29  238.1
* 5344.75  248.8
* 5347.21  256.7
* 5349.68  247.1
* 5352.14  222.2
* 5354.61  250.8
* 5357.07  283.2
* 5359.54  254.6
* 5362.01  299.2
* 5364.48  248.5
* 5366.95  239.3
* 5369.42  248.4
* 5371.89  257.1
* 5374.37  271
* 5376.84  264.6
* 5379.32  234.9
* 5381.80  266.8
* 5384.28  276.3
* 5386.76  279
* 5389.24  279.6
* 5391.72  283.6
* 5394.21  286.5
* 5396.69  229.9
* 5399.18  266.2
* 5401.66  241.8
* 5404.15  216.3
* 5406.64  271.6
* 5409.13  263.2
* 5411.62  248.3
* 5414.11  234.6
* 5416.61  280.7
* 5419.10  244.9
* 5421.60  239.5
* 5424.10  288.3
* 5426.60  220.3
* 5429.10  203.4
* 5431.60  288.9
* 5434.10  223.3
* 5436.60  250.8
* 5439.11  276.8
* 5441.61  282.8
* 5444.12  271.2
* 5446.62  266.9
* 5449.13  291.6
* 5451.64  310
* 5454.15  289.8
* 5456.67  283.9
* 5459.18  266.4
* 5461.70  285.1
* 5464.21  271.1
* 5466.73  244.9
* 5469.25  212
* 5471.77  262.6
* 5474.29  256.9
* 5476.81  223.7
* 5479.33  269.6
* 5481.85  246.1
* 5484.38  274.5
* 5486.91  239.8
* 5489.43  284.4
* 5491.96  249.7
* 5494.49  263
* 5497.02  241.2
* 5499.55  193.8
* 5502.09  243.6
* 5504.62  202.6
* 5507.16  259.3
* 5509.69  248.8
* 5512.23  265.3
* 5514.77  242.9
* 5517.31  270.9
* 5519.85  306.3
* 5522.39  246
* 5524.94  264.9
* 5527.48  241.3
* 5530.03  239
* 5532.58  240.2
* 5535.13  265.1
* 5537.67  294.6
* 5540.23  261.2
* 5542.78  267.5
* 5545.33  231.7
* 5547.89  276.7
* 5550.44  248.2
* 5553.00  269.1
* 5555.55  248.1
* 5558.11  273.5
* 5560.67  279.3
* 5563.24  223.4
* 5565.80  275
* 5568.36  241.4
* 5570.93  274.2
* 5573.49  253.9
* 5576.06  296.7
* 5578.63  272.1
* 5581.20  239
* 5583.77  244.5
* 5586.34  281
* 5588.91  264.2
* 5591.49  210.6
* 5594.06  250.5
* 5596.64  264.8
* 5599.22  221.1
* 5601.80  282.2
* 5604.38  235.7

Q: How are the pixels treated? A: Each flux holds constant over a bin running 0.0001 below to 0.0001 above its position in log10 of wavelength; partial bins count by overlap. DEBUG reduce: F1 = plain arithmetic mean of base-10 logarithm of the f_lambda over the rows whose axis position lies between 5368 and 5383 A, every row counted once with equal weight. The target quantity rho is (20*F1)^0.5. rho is 6.942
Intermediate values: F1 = 2.41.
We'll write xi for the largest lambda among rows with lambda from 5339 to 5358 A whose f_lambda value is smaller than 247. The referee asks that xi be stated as 5352.14 A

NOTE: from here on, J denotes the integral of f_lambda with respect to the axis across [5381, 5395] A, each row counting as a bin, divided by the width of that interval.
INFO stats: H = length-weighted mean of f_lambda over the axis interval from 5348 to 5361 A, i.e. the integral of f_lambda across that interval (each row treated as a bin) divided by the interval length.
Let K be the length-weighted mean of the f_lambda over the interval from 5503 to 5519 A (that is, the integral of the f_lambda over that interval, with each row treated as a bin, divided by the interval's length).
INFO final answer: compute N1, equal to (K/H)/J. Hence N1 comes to 0.0036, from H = 252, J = 279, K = 250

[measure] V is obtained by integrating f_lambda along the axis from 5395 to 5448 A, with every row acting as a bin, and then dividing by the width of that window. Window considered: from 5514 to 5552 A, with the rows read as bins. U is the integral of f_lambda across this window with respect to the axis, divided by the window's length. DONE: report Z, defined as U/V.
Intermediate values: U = 260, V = 253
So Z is 1.03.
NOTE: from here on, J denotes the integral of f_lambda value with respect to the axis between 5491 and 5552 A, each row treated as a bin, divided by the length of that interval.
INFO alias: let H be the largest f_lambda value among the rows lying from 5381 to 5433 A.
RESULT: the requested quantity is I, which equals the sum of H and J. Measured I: 542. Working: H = 288.9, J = 253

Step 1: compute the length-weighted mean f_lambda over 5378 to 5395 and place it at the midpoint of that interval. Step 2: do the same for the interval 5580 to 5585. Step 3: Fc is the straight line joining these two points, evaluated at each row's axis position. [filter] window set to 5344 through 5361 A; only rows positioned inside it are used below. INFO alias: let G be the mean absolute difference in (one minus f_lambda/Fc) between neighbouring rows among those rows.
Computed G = 0.079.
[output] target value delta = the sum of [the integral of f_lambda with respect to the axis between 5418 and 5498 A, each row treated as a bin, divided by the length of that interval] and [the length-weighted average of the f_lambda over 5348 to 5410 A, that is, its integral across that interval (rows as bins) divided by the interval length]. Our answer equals 519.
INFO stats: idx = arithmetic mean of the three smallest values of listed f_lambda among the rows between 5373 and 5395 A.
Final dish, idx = 255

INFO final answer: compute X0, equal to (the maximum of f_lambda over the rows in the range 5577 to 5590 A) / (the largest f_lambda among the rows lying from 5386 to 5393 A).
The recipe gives 0.99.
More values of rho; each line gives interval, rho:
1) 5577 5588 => 6.946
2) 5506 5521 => 6.961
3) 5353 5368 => 6.954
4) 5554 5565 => 6.938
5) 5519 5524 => 6.984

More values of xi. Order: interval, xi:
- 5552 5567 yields 5563.24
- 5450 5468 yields 5466.73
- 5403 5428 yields 5426.60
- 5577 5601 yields 5599.22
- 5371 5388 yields 5379.32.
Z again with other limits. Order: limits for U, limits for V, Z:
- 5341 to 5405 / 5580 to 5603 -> 1.03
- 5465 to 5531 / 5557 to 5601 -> 0.97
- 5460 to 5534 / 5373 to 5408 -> 0.96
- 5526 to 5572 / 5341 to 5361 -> 1.03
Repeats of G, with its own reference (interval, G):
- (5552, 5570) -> 0.132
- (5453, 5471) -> 0.073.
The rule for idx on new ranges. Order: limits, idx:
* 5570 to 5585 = 246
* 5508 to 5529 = 243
